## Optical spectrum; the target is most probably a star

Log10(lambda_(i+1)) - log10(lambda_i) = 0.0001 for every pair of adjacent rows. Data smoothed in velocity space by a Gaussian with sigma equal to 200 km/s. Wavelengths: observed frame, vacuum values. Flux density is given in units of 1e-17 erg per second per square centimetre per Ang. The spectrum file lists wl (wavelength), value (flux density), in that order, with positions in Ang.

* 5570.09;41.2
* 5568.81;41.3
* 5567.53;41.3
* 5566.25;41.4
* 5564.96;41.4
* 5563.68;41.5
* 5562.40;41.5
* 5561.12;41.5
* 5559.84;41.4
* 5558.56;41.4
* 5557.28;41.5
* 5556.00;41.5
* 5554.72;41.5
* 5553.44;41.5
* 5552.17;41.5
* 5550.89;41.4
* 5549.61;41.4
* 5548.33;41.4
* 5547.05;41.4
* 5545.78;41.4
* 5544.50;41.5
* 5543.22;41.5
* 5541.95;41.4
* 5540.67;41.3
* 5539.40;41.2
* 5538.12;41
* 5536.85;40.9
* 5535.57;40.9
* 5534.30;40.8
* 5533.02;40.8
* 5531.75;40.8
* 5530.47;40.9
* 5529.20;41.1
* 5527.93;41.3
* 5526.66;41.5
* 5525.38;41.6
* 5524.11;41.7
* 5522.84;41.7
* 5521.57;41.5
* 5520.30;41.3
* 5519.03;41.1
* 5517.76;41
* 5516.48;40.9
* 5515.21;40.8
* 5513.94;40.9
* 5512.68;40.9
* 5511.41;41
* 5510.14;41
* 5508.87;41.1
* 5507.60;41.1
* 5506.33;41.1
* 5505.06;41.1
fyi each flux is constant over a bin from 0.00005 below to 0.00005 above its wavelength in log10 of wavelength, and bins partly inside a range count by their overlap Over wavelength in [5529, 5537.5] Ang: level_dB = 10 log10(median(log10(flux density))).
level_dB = 2.07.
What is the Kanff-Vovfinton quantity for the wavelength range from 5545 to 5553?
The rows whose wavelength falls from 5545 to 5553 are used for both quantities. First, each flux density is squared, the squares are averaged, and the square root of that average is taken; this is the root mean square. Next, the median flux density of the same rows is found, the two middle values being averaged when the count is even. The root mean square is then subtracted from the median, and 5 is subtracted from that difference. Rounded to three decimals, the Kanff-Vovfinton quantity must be -5.017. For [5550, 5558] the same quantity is -4.983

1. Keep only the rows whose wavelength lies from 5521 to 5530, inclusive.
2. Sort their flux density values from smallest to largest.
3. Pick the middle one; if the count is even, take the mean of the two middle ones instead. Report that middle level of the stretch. 41.50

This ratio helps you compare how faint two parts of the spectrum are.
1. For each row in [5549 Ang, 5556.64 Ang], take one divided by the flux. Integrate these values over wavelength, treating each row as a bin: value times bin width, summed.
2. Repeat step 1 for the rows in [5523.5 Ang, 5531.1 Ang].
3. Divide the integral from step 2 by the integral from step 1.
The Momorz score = 1.00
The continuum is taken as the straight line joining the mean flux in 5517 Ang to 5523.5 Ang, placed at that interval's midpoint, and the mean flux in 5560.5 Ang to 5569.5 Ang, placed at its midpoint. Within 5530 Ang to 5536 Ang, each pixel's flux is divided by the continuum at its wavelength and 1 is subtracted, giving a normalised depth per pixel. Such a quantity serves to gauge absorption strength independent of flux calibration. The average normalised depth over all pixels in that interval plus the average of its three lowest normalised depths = -0.025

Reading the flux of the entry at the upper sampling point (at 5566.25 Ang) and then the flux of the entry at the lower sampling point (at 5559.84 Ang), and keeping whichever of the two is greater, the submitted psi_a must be 41.4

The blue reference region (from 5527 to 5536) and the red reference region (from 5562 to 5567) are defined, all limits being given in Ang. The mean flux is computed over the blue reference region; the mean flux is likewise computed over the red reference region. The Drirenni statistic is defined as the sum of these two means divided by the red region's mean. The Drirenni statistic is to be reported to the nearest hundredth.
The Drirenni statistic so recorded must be 1.99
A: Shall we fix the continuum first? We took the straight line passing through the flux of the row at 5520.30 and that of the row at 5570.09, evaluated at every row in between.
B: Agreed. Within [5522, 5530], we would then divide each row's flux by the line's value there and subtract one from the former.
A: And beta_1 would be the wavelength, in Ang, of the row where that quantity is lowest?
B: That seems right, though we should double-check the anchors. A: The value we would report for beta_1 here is 5529.20 Ang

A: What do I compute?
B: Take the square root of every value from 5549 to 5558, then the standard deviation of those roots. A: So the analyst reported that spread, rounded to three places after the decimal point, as 0.004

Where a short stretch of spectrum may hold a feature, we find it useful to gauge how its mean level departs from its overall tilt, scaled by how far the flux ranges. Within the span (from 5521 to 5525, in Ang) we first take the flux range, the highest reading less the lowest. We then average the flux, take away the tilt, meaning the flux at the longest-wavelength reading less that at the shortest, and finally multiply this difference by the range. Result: 8.3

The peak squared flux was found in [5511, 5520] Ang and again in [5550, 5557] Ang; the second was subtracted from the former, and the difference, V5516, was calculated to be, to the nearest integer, -33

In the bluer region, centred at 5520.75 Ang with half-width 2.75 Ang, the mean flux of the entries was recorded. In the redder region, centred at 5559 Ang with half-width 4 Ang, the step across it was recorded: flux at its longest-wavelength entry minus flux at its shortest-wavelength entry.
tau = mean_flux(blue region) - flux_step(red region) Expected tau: 41.4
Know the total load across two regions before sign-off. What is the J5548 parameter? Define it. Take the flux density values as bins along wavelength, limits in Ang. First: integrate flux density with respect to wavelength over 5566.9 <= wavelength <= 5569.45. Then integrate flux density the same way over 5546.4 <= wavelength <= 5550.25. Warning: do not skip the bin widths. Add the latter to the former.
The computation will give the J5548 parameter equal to 265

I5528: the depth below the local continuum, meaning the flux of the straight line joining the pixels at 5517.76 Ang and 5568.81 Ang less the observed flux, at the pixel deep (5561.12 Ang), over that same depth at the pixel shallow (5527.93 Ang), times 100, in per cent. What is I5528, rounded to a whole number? 102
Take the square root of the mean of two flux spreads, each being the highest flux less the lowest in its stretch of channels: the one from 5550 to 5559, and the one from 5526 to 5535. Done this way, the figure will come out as 0.63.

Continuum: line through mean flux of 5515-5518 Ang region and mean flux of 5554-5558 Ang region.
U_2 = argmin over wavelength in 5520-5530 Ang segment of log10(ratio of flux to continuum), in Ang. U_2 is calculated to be 5529.20 Ang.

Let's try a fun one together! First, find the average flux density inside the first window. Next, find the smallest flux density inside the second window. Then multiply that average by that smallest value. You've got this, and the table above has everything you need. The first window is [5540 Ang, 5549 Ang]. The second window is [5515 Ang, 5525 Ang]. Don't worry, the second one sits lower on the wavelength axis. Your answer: 1690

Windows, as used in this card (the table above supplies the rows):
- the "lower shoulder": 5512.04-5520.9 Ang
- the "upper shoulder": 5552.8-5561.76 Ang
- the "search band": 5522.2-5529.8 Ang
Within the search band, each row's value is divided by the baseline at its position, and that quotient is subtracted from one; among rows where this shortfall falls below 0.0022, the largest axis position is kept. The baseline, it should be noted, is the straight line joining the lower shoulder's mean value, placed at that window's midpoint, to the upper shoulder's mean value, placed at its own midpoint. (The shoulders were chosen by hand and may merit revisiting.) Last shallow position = 5529.20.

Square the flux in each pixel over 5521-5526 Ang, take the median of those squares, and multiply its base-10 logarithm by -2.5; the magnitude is -8.098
